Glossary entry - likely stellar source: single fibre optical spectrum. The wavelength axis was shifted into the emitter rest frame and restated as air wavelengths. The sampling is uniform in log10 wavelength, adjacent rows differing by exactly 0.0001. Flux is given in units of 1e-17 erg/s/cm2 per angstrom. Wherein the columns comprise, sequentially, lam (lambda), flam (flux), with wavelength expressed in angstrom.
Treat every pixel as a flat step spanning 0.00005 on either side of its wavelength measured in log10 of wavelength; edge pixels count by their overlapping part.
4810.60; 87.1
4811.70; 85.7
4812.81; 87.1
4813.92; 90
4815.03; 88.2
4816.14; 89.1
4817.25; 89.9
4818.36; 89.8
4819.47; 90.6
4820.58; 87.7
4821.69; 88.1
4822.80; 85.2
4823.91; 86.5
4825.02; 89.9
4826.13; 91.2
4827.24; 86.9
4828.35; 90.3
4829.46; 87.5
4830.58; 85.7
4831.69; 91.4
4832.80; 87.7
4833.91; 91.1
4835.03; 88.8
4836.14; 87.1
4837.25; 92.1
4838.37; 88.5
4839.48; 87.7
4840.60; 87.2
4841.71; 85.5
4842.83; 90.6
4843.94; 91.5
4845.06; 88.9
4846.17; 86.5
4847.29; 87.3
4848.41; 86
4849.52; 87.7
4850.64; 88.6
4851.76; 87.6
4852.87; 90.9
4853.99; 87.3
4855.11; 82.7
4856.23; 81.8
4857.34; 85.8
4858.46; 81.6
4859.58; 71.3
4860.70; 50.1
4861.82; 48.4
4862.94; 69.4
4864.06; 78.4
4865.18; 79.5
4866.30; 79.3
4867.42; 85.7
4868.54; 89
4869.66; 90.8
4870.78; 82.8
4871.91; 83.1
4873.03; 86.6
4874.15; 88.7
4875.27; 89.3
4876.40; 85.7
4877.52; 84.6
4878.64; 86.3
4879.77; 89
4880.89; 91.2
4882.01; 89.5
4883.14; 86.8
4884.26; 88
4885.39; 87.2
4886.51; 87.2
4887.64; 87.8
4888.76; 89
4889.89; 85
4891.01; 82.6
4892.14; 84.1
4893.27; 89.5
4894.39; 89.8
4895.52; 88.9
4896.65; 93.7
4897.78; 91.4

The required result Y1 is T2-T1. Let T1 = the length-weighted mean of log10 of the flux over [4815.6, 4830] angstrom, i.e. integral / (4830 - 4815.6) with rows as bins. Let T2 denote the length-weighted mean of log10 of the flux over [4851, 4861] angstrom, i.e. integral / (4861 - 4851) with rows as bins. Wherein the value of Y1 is -0.045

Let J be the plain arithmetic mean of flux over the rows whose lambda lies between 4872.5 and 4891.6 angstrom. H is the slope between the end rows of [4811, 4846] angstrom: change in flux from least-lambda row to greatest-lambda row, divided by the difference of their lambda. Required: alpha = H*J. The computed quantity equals 8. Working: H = 0.10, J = 87.3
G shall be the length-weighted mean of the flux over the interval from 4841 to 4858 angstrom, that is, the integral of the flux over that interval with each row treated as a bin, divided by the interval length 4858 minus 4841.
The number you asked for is 87.2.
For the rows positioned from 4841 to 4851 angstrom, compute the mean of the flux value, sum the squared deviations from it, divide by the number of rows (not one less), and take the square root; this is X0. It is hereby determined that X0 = 1.9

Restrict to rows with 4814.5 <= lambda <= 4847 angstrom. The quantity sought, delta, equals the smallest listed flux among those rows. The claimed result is 85.2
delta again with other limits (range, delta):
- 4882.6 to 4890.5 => 85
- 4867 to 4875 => 82.8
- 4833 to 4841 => 87.1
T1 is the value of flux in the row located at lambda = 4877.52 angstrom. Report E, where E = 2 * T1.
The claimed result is 169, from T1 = 84.6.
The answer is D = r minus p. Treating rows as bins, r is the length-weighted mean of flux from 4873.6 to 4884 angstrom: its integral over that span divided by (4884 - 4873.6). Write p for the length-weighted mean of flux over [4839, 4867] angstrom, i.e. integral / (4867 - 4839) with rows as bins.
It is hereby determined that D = 6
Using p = 82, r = 87.9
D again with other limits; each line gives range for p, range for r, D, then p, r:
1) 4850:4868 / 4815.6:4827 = 11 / 78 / 88.8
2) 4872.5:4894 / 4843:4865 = -7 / 87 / 80.8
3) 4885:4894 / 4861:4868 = -14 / 87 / 72.6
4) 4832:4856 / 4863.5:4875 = -4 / 88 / 84.5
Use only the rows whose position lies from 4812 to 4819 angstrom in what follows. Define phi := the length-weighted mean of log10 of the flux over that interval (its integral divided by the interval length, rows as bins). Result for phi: 1.947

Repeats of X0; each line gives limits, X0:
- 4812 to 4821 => 1.2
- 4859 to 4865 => 12.0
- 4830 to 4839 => 2.1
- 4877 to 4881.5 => 2.5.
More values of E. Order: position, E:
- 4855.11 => 165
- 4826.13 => 182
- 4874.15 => 177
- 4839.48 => 175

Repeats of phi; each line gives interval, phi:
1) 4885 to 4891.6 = 1.938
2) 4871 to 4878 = 1.934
